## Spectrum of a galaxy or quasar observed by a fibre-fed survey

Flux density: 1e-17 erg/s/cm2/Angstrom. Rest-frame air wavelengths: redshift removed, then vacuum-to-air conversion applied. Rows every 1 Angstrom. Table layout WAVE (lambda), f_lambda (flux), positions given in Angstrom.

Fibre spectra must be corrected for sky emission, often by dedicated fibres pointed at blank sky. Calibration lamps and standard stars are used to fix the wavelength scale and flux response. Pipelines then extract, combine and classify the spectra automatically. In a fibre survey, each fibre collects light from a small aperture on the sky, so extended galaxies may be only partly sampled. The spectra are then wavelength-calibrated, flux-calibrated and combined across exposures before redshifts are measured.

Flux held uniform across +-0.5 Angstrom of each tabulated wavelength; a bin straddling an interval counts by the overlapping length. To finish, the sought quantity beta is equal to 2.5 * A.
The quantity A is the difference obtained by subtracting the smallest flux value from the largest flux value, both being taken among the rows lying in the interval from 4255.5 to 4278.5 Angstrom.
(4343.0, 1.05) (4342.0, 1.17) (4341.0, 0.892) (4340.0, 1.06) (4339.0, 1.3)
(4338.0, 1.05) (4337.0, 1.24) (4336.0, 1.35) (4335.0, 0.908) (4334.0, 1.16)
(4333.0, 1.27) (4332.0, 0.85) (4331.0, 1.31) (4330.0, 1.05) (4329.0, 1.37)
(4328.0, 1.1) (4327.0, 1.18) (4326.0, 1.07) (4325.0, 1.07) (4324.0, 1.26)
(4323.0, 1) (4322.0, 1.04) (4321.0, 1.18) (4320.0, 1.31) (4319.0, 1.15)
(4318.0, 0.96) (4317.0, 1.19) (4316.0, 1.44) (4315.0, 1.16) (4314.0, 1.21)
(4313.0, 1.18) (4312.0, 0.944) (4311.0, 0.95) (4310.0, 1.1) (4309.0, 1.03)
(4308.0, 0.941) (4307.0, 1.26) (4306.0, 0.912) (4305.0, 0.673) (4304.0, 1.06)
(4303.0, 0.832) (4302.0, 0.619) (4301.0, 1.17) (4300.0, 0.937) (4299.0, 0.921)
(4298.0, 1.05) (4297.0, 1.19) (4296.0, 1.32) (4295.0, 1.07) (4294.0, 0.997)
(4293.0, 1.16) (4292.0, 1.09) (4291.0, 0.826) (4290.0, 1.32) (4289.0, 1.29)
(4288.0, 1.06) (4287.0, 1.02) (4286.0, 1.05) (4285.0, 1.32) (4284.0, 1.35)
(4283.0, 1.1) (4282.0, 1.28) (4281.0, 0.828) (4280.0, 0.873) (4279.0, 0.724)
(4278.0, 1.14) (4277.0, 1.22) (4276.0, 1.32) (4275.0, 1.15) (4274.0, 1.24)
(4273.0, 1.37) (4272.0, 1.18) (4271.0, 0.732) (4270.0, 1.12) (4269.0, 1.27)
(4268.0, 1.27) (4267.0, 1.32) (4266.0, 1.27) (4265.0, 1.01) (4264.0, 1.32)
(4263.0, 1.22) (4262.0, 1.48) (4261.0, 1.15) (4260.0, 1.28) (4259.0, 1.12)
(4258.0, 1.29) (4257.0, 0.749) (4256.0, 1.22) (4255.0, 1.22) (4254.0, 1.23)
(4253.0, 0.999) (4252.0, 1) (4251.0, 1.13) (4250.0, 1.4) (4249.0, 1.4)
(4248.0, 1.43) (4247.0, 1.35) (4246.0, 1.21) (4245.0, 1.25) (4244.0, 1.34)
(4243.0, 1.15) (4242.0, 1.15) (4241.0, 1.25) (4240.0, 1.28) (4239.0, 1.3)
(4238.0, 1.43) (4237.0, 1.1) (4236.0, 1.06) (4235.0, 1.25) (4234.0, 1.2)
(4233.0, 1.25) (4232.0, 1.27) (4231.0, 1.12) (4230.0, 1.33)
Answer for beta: 1.87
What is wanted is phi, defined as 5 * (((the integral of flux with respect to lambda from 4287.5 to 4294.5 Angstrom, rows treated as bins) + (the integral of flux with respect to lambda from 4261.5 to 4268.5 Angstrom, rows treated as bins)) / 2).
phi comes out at 41.6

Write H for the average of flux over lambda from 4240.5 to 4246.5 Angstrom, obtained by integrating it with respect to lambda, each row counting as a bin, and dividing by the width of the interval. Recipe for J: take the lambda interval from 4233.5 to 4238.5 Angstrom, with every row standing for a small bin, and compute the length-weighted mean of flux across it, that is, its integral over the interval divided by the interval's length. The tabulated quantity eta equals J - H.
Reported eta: -0.02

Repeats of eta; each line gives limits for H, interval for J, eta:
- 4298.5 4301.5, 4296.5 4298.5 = 0.11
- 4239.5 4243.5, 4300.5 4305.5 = -0.34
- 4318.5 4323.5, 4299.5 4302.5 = -0.23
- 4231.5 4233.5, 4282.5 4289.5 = -0.09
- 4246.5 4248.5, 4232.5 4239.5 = -0.16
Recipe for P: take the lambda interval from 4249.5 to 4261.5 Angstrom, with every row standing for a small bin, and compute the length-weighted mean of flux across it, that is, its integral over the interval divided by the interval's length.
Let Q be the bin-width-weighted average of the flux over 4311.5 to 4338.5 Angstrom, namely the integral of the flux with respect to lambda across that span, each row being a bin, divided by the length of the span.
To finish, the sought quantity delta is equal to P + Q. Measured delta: 2.30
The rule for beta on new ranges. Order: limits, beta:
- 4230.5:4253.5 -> 1.08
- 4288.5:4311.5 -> 1.75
